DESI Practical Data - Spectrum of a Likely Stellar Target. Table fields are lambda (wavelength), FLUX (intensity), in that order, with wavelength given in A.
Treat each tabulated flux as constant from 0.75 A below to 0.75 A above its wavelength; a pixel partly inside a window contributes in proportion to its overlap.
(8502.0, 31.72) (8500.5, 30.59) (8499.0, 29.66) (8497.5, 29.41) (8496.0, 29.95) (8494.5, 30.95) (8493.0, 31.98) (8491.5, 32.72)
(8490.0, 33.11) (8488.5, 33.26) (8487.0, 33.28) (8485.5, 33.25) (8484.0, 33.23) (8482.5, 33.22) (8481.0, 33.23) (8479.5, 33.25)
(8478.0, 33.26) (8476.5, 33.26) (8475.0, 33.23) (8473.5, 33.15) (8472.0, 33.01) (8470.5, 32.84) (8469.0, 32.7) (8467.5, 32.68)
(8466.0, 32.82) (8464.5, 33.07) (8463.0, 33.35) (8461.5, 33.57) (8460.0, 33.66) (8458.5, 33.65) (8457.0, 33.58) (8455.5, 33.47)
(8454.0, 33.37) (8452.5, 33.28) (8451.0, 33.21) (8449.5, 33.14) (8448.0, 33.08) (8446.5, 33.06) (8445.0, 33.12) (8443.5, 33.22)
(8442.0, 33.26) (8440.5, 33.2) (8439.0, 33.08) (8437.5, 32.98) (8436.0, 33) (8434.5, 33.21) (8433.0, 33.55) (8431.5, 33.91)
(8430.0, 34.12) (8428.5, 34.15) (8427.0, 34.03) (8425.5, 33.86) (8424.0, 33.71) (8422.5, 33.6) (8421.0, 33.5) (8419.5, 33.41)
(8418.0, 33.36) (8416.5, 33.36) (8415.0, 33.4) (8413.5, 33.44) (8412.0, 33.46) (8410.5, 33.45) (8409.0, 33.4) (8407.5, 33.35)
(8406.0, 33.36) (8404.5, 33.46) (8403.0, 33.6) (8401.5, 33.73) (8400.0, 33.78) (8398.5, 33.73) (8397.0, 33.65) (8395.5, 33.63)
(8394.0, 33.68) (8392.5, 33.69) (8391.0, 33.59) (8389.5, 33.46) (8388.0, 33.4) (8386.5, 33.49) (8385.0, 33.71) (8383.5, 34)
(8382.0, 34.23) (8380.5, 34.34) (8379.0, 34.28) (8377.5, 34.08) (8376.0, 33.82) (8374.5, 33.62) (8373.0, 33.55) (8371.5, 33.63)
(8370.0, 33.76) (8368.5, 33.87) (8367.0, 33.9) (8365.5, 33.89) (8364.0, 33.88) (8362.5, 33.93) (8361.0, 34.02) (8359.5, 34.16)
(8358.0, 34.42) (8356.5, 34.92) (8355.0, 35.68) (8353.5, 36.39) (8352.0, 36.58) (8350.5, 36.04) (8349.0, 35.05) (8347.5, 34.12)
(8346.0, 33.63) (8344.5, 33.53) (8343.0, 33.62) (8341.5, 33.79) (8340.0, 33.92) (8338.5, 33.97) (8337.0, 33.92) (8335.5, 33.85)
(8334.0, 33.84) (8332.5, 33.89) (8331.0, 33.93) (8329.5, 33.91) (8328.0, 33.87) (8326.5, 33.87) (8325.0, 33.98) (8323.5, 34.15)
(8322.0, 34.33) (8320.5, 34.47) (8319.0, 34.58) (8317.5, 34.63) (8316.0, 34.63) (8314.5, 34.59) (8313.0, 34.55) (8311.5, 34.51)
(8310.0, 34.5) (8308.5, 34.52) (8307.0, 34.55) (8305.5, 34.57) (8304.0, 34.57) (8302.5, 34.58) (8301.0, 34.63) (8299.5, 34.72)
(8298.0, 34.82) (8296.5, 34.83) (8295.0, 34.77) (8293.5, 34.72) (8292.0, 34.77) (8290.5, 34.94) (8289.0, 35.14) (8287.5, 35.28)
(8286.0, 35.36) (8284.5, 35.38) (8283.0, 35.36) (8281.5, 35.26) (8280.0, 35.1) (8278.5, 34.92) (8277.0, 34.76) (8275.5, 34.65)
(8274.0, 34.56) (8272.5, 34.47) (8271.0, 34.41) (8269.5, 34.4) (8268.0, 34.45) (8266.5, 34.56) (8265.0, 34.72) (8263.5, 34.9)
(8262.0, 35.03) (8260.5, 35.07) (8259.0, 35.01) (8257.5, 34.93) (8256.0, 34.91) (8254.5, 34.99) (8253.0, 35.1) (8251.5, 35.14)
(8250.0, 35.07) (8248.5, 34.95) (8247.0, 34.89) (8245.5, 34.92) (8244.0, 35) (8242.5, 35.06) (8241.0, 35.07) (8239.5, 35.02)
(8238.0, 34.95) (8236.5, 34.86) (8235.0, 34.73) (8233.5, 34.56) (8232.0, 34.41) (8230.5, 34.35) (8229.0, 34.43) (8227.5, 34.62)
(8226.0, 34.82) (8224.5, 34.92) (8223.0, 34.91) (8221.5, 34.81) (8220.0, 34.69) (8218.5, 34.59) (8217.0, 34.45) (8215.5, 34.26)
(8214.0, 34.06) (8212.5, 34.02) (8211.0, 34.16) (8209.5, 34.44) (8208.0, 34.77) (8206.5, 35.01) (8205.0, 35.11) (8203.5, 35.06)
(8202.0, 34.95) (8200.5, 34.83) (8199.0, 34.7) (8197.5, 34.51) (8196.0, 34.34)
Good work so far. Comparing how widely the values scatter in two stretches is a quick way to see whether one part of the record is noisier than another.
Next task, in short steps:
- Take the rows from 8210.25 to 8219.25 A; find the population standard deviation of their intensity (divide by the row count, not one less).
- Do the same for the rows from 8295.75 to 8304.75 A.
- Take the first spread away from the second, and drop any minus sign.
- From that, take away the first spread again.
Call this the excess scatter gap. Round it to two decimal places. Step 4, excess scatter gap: -0.11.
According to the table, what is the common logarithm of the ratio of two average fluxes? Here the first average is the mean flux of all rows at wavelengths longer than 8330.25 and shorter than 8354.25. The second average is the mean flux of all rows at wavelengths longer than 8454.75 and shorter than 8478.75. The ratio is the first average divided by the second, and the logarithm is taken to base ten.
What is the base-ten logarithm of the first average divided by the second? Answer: 0.015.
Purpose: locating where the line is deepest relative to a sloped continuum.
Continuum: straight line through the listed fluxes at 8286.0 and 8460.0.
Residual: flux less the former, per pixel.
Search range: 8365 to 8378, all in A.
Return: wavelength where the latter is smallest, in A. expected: 8373.0 A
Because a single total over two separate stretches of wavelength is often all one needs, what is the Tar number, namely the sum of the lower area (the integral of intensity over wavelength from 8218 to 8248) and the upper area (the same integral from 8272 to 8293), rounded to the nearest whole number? 1778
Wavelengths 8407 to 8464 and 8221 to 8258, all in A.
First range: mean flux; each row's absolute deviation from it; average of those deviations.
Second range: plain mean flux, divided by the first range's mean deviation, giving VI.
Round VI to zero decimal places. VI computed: 154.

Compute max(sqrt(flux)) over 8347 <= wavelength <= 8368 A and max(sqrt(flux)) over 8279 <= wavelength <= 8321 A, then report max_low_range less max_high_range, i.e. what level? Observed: -0.10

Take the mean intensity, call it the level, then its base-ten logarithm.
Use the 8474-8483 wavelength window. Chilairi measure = 1.52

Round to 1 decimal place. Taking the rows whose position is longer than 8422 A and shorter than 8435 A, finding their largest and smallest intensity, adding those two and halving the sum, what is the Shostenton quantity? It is 33.7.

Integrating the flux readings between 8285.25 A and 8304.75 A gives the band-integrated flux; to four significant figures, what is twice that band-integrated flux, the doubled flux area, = 1359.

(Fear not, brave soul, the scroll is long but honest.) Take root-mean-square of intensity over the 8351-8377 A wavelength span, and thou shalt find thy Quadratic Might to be 34.4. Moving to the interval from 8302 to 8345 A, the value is 34.2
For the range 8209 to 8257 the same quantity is 34.7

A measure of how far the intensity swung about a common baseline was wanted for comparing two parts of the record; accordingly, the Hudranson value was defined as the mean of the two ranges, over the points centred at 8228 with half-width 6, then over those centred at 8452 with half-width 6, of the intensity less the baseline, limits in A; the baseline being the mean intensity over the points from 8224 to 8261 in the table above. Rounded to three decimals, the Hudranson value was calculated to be 0.545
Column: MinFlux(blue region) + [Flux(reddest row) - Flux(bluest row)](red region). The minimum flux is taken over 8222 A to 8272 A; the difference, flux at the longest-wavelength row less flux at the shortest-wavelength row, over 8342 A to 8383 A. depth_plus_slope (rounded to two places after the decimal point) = 34.96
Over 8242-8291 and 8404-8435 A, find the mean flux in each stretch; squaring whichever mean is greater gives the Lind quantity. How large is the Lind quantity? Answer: 1220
